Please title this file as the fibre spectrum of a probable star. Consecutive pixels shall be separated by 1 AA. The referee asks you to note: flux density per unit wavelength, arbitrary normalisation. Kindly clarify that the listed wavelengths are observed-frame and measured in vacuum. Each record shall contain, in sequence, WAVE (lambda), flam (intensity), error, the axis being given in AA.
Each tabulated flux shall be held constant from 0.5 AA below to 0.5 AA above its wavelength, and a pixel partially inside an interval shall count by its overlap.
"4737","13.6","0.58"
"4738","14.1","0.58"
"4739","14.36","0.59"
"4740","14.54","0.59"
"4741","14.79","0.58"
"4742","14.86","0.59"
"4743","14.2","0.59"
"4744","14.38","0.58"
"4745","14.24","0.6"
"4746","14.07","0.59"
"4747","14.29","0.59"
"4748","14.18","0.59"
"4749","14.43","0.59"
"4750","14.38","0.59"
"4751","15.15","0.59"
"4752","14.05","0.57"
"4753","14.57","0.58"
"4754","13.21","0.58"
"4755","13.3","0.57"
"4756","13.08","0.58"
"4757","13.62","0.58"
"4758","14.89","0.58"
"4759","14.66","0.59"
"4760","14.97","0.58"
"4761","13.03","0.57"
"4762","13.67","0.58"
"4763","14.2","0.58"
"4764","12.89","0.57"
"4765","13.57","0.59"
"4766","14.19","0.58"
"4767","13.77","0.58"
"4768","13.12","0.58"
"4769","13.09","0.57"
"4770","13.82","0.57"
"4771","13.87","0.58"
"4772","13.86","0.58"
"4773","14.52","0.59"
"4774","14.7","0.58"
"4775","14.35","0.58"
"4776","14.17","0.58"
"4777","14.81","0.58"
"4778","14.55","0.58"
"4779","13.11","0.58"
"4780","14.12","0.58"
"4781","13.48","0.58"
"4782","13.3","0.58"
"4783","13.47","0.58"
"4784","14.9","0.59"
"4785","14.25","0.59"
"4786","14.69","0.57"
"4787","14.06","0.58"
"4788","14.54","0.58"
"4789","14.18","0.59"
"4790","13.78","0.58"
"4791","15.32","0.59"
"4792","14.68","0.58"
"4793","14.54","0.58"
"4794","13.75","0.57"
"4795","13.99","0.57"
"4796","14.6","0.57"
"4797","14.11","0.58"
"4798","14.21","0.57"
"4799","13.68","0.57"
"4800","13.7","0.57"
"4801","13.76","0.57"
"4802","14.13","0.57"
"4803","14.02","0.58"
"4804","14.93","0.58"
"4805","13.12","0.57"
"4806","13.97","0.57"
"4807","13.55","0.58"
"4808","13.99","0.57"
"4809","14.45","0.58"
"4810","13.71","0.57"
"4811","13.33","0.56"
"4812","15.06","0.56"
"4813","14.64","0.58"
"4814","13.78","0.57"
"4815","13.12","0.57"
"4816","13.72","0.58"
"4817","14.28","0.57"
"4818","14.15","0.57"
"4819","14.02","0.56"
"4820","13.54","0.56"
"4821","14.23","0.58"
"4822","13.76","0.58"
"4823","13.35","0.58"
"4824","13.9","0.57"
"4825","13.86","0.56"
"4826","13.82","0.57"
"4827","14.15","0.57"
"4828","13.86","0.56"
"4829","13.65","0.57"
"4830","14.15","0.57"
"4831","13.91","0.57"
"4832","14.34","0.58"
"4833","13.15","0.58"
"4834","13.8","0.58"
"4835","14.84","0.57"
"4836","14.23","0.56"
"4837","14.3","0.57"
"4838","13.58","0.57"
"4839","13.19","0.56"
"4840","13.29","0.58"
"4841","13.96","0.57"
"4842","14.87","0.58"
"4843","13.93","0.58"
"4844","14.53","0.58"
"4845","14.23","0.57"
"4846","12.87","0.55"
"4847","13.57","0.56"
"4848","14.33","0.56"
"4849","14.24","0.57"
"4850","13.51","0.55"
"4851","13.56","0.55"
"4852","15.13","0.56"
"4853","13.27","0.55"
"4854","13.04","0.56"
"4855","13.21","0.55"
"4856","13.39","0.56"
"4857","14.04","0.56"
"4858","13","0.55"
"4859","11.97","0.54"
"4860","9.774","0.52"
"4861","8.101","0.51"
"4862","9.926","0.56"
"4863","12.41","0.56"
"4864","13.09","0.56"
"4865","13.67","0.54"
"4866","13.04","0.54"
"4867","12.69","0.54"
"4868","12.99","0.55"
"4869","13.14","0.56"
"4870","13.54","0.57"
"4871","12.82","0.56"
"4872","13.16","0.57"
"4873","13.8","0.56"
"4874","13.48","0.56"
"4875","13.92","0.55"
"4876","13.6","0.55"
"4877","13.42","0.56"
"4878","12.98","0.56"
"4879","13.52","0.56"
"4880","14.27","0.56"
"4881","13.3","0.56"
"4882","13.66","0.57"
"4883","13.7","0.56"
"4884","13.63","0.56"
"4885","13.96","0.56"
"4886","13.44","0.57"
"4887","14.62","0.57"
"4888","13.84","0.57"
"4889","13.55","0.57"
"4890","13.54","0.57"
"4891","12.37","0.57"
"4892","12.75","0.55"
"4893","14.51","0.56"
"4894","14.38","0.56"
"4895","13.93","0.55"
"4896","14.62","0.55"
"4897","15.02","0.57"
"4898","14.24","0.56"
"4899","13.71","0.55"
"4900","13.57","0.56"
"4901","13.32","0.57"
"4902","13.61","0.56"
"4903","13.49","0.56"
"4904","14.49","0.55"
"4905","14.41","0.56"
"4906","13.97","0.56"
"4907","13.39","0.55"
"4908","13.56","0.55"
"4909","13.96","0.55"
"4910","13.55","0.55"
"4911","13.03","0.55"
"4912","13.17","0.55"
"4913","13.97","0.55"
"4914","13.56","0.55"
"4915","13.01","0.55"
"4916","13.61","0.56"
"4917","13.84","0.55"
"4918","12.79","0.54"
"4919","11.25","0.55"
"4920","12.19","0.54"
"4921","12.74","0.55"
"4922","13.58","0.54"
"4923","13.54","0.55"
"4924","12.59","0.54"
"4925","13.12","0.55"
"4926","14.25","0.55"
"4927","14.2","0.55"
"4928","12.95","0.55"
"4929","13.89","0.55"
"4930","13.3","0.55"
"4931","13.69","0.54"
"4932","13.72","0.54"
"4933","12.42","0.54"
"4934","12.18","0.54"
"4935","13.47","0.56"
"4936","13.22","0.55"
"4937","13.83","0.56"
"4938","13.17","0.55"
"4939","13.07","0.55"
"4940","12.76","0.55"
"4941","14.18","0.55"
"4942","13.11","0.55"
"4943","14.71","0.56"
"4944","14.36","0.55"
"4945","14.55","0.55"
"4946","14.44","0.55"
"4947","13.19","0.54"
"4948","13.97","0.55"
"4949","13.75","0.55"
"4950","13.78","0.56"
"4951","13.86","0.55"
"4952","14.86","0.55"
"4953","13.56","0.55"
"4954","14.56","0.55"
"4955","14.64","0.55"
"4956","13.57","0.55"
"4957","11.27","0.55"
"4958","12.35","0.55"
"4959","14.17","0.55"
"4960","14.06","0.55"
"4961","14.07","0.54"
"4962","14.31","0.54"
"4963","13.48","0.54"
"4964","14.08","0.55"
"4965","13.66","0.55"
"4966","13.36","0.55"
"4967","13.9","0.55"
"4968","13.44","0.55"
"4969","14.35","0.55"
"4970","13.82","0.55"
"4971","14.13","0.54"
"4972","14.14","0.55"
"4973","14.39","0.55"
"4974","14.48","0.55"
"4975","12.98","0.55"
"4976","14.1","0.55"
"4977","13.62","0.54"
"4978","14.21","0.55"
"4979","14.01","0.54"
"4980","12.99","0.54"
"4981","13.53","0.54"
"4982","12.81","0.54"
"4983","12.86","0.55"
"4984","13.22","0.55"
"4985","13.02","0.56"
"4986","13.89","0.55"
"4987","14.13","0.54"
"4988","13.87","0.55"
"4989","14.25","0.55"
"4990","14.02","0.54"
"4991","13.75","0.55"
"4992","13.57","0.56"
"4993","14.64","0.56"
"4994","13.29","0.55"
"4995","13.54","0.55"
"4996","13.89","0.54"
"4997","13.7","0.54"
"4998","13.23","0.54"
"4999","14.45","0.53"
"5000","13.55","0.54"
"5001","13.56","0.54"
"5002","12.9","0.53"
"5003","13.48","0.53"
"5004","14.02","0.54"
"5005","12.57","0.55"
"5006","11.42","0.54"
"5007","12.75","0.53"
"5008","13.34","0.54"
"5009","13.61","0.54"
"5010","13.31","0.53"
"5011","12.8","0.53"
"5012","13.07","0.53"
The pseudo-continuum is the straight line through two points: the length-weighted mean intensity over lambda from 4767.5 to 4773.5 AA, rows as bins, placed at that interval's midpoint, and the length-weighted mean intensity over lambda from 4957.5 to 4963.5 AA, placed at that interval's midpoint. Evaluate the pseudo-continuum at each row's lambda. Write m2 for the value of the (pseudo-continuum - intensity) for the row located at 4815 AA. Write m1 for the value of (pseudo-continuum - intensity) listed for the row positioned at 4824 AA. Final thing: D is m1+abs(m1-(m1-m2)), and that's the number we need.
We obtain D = 0.42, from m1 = -0.18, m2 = 0.6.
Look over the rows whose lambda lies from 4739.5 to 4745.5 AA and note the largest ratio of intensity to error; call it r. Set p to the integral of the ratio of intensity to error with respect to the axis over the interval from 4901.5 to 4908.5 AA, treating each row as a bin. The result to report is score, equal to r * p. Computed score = 4448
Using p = 174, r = 25.5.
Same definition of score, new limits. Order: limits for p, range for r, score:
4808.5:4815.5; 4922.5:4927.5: 4459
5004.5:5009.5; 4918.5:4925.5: 2967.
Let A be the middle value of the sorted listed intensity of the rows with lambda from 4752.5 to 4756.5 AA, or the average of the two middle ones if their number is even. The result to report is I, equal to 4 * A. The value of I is 53.0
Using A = 13.3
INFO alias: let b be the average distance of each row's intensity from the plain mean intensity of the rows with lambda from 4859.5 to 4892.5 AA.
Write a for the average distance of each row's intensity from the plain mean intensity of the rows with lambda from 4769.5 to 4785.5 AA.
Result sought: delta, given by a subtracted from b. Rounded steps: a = 0.46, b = 0.81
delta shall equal 0.36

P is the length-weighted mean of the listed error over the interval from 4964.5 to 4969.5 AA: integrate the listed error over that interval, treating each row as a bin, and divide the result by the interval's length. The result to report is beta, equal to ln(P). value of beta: -0.598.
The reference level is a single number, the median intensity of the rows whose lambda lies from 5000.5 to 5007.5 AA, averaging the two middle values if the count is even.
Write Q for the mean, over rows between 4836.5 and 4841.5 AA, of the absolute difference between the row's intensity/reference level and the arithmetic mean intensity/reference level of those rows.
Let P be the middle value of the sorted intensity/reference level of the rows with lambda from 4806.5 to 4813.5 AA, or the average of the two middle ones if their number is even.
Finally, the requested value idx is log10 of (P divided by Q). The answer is 1.57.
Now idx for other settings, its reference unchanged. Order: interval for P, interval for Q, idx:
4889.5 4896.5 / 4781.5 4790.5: 1.52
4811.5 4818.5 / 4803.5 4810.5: 1.52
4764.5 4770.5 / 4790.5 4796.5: 1.53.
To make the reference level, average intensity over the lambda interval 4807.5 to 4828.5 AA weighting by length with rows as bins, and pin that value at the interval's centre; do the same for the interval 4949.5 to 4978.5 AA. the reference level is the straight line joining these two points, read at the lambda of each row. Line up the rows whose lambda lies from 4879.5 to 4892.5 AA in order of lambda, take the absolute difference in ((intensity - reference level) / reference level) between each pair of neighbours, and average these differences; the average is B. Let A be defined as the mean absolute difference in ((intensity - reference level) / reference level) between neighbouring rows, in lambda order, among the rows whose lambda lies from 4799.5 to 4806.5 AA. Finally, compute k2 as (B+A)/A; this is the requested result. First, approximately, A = 0.0491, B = 0.037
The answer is 1.74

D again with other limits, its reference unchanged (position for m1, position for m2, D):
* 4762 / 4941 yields 0.48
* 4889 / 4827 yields 0.61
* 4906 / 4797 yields 0.16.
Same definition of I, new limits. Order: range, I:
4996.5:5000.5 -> 54.5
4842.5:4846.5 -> 56.3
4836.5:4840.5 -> 53.7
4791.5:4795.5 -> 57.1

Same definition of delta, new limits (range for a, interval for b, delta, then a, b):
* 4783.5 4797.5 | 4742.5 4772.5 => 0.13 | 0.37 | 0.50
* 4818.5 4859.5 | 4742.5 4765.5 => 0.06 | 0.46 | 0.52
